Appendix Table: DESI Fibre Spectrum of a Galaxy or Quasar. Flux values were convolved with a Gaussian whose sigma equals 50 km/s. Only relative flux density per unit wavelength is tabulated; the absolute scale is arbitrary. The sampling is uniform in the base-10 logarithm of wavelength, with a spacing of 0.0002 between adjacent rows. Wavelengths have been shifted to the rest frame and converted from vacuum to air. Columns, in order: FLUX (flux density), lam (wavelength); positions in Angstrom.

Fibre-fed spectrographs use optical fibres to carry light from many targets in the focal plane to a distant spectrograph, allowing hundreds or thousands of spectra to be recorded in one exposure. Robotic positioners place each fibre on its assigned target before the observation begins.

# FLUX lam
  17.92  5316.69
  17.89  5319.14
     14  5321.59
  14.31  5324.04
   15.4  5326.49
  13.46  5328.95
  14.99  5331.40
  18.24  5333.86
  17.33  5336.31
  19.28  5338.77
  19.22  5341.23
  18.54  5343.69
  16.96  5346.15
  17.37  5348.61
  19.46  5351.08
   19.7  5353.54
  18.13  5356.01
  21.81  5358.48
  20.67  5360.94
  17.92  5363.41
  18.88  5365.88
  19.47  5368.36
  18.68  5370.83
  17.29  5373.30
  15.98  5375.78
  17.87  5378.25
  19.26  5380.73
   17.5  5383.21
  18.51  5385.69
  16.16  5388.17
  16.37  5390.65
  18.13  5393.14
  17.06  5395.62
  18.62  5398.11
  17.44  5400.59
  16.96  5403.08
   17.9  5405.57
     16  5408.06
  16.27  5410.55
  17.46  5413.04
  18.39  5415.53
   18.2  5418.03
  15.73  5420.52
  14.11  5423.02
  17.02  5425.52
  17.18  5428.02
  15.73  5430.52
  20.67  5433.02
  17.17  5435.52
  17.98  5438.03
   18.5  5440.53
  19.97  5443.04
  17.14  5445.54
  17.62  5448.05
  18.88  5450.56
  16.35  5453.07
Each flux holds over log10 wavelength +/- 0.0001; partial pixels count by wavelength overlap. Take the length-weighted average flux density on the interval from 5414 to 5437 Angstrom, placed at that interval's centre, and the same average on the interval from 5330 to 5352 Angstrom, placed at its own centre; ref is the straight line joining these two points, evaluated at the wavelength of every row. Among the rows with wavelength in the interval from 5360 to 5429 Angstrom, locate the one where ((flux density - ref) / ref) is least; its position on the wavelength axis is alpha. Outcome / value 5423.02 Angstrom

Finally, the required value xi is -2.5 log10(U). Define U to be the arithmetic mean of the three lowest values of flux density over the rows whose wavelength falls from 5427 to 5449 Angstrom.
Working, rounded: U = 16.7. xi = -3.06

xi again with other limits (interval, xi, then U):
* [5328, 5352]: -2.95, 15.1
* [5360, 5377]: -3.08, 17.1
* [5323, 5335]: -2.88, 14.3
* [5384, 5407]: -3.04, 16.5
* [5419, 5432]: -2.95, 15.2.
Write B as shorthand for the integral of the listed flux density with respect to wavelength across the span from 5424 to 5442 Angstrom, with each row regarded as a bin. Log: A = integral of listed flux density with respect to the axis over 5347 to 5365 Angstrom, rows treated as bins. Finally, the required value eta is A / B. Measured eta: 1.09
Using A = 346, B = 319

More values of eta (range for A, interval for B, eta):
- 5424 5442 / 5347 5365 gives 0.92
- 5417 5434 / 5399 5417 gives 0.92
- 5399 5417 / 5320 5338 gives 1.11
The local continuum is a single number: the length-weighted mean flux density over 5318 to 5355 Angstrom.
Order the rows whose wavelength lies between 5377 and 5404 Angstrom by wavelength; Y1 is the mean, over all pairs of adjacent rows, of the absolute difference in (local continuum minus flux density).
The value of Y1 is 1.3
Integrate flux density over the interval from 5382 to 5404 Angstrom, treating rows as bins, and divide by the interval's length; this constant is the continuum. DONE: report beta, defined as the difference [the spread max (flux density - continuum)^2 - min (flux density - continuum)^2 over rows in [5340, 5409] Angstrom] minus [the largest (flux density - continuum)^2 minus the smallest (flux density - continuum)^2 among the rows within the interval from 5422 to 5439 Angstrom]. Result 8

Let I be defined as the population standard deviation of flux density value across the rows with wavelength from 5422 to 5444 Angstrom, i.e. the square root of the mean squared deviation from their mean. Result 1.9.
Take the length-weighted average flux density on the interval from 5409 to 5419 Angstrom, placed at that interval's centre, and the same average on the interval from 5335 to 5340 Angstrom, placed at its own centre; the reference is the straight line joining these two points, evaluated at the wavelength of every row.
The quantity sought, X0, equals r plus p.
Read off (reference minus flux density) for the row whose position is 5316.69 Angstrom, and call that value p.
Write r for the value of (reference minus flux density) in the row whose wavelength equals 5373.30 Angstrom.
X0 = 1.3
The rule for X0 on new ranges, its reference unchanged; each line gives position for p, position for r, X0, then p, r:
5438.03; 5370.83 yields -1.4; -0.7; -1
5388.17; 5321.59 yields 6.1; 1.6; 4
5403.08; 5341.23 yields -0.3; 0.7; -1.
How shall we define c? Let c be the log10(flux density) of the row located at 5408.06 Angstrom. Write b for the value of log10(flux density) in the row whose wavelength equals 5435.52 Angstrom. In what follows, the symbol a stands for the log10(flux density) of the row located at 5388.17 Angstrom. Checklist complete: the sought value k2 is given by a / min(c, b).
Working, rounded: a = 1.21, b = 1.23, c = 1.20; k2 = 1.00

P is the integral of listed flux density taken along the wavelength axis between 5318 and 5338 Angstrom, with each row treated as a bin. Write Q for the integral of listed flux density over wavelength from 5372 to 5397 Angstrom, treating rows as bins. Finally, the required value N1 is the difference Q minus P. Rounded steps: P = 316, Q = 435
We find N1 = 120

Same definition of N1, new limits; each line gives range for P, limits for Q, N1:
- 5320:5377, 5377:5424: -197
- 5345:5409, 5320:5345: -745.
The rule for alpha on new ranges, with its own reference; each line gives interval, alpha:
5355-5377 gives 5375.78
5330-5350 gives 5331.40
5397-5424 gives 5423.02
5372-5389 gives 5375.78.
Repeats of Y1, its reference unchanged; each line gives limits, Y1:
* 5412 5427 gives 1.6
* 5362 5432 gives 1.2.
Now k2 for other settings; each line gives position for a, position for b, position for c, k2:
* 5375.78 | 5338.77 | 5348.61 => 0.97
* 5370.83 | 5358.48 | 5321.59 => 1.11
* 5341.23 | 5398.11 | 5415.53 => 1.02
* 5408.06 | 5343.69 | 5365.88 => 0.95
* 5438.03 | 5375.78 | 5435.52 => 1.04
